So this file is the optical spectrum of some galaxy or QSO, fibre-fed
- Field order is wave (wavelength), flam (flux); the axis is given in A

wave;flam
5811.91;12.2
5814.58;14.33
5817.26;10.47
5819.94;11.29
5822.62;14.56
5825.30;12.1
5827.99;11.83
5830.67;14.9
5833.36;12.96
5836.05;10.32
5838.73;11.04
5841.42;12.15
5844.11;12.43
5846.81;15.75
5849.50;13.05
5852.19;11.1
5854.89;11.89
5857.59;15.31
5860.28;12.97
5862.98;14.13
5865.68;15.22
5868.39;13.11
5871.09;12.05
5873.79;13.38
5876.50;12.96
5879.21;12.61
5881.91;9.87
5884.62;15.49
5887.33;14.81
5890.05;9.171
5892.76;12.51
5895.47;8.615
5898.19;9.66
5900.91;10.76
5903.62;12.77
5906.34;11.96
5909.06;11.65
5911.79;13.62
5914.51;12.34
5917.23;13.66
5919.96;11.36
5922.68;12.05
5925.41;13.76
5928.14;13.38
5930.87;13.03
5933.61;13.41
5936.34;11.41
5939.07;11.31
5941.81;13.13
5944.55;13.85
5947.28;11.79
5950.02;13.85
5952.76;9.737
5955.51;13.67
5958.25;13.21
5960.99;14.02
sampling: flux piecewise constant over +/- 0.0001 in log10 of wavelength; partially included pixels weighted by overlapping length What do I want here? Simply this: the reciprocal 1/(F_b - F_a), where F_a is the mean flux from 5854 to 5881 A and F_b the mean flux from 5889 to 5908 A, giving 0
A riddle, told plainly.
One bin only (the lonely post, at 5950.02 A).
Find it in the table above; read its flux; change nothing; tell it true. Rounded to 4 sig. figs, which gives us 13.85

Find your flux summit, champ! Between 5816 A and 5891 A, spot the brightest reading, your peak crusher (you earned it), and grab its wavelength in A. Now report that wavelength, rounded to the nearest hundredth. 5846.81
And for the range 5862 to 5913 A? 5884.62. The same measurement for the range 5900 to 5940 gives 5925.41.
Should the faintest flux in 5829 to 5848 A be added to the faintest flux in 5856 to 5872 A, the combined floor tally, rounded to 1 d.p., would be 22.4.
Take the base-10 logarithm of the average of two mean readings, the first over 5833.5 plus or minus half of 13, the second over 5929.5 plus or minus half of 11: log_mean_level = 1.11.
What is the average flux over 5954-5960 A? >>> 13.4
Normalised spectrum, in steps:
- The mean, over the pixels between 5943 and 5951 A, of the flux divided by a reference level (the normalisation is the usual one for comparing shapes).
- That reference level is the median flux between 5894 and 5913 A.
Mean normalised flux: 1.13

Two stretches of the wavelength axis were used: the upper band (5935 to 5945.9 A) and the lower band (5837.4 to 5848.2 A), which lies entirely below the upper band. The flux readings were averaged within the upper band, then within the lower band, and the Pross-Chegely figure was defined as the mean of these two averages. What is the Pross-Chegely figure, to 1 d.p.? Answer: 12.6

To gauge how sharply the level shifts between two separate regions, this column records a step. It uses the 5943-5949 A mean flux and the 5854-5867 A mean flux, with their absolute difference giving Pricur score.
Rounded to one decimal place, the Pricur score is 1.1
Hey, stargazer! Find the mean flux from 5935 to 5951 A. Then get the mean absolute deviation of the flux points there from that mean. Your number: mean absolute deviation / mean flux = 0.084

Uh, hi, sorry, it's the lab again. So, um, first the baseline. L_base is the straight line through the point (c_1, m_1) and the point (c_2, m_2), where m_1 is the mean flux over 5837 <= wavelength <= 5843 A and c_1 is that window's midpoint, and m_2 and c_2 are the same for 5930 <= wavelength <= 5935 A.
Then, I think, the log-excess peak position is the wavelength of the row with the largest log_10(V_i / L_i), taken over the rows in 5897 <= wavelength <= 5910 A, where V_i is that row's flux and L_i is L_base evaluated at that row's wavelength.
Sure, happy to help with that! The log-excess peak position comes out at 5903.62 A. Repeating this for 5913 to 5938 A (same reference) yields 5917.23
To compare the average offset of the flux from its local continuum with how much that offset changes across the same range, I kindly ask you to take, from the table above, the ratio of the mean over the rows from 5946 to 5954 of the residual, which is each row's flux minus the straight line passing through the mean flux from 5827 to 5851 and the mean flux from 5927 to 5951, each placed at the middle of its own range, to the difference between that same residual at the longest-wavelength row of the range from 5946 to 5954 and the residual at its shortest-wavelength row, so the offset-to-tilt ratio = 0.5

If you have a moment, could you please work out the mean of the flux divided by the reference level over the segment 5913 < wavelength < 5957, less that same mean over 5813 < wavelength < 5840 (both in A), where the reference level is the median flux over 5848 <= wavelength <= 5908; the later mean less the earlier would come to 0.018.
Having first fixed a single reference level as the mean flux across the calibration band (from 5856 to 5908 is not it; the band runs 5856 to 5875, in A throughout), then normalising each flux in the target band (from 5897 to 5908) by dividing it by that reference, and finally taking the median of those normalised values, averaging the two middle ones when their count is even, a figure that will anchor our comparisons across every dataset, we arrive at 0.83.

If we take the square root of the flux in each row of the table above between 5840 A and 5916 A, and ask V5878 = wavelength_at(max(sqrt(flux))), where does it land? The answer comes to 5846.81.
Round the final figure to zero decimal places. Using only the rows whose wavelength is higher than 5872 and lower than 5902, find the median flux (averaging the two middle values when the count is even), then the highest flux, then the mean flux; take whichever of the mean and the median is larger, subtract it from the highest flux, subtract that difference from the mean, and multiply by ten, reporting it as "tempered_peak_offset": 88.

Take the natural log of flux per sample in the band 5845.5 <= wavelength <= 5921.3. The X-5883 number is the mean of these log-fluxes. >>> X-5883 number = 2.52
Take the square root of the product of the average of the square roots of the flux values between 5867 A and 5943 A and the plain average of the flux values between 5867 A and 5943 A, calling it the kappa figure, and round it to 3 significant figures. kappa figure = 6.55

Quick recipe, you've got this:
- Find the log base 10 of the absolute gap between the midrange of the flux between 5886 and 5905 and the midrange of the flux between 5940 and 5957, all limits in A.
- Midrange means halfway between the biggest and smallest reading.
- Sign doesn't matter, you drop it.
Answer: -1.1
